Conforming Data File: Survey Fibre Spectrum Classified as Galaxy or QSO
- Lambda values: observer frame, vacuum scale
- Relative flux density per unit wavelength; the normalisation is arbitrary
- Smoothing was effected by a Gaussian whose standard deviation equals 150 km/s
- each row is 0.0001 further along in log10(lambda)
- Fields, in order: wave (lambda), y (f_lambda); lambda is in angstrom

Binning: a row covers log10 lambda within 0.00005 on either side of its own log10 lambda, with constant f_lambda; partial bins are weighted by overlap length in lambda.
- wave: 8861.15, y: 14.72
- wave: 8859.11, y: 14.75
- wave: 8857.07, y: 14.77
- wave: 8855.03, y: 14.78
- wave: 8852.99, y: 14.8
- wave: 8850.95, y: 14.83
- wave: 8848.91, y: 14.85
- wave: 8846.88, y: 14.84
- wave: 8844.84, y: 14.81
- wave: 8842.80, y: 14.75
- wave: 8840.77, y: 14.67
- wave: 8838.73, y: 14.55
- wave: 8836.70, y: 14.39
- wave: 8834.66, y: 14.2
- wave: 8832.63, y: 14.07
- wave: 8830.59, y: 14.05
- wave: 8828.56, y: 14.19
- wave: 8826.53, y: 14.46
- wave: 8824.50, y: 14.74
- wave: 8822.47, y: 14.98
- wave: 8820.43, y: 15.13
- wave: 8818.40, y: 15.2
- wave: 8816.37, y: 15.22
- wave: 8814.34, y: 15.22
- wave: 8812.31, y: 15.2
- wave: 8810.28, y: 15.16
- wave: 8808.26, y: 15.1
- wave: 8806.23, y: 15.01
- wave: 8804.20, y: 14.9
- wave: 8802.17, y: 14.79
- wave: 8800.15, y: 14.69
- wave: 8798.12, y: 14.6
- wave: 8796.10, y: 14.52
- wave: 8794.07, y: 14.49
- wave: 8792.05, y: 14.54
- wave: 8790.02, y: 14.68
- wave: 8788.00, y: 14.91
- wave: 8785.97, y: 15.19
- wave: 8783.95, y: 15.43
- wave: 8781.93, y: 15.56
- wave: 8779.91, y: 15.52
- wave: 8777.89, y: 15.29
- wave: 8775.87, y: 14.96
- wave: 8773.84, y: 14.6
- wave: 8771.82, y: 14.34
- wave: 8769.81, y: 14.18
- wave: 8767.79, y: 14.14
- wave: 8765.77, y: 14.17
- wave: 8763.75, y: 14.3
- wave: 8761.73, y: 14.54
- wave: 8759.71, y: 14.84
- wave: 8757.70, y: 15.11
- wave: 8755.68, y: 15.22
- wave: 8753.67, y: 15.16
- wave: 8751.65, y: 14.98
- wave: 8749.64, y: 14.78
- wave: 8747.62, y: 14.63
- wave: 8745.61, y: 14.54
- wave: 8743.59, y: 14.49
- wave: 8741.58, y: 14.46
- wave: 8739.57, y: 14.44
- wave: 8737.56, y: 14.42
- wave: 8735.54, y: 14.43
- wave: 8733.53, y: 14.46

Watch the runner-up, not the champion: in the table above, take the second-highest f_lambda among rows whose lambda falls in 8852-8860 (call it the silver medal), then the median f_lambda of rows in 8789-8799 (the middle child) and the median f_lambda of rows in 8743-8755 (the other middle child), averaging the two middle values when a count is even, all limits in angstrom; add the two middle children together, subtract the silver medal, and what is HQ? 14.5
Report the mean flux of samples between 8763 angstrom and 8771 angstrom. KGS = 14.2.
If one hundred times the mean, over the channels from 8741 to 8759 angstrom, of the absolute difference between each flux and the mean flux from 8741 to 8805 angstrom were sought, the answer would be 26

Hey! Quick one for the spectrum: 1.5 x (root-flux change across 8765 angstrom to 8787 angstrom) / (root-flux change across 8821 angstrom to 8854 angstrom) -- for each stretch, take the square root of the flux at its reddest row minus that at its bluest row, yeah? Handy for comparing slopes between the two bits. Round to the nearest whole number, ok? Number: -9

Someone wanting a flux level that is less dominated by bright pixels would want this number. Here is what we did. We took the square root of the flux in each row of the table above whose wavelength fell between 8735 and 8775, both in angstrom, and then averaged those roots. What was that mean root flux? 3.82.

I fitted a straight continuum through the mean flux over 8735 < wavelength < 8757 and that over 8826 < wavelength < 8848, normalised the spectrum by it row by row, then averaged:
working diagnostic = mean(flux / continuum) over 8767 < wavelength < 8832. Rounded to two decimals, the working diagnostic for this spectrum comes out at 1.02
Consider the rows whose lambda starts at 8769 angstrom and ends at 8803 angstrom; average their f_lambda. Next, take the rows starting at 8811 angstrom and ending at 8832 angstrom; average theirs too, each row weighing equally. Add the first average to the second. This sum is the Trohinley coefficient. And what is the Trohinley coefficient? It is 29.7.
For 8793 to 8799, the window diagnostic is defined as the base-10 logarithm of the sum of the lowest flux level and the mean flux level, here 1.46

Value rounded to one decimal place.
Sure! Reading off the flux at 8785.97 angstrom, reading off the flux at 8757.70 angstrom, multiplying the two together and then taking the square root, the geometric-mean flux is 15.1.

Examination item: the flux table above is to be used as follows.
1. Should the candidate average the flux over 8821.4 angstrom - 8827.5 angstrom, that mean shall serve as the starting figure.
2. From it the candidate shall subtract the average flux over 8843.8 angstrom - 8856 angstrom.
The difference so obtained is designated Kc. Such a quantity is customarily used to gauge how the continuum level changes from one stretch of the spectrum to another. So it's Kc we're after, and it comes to -0.1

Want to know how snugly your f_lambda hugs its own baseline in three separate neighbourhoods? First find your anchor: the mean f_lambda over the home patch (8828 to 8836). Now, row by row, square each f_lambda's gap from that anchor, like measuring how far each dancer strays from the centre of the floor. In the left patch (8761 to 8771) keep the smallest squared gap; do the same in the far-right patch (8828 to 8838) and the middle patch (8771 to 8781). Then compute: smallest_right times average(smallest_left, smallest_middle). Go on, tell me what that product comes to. 0.000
